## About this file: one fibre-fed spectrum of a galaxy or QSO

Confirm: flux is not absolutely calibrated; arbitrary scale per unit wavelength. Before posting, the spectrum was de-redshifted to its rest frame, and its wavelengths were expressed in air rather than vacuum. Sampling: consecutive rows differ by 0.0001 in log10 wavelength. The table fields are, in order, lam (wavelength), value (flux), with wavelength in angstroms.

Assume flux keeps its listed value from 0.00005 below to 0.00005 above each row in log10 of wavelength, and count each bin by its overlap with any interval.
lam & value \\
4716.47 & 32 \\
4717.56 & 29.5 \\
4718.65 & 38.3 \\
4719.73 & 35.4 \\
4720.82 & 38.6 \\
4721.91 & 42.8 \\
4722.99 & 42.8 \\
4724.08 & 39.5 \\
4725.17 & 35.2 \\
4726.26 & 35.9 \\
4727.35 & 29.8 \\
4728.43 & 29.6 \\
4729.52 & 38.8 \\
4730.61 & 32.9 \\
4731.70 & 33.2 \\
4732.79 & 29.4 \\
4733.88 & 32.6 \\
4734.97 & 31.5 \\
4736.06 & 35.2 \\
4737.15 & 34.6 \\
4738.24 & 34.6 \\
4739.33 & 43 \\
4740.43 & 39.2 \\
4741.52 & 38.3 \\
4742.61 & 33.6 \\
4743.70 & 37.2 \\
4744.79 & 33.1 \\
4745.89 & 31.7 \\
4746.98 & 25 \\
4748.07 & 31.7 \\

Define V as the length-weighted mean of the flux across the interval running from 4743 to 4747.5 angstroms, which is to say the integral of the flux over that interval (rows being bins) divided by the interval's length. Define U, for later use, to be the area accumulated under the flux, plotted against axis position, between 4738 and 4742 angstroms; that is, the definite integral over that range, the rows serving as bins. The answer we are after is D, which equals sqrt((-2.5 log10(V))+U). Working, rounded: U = 156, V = 32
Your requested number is 12.3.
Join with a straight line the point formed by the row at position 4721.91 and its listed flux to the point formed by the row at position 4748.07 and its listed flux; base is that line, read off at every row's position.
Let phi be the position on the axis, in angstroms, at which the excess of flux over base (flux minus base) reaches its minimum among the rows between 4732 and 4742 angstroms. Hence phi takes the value 4732.79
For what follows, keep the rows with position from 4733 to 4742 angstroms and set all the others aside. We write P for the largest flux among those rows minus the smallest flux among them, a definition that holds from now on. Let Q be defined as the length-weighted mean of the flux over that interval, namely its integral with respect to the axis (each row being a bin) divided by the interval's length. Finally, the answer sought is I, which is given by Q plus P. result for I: 47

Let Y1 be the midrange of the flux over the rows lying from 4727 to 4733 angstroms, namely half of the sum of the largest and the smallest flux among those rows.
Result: 34.1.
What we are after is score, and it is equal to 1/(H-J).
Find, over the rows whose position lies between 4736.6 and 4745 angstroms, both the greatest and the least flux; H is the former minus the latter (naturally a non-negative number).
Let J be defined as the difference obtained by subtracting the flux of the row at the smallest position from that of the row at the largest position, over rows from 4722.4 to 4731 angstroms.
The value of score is 0.051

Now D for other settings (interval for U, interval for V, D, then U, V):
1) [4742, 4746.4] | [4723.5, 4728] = 12.1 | 149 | 35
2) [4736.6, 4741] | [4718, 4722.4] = 12.7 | 166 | 38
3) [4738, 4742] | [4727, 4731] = 12.3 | 156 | 33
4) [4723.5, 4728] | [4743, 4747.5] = 12.4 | 158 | 32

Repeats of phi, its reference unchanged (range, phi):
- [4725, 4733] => 4727.35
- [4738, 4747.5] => 4746.98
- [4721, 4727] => 4725.17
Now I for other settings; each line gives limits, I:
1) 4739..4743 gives 48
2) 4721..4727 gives 46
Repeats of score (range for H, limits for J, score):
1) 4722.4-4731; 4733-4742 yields 0.133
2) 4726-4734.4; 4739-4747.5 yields 0.036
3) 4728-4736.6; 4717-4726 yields 0.270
